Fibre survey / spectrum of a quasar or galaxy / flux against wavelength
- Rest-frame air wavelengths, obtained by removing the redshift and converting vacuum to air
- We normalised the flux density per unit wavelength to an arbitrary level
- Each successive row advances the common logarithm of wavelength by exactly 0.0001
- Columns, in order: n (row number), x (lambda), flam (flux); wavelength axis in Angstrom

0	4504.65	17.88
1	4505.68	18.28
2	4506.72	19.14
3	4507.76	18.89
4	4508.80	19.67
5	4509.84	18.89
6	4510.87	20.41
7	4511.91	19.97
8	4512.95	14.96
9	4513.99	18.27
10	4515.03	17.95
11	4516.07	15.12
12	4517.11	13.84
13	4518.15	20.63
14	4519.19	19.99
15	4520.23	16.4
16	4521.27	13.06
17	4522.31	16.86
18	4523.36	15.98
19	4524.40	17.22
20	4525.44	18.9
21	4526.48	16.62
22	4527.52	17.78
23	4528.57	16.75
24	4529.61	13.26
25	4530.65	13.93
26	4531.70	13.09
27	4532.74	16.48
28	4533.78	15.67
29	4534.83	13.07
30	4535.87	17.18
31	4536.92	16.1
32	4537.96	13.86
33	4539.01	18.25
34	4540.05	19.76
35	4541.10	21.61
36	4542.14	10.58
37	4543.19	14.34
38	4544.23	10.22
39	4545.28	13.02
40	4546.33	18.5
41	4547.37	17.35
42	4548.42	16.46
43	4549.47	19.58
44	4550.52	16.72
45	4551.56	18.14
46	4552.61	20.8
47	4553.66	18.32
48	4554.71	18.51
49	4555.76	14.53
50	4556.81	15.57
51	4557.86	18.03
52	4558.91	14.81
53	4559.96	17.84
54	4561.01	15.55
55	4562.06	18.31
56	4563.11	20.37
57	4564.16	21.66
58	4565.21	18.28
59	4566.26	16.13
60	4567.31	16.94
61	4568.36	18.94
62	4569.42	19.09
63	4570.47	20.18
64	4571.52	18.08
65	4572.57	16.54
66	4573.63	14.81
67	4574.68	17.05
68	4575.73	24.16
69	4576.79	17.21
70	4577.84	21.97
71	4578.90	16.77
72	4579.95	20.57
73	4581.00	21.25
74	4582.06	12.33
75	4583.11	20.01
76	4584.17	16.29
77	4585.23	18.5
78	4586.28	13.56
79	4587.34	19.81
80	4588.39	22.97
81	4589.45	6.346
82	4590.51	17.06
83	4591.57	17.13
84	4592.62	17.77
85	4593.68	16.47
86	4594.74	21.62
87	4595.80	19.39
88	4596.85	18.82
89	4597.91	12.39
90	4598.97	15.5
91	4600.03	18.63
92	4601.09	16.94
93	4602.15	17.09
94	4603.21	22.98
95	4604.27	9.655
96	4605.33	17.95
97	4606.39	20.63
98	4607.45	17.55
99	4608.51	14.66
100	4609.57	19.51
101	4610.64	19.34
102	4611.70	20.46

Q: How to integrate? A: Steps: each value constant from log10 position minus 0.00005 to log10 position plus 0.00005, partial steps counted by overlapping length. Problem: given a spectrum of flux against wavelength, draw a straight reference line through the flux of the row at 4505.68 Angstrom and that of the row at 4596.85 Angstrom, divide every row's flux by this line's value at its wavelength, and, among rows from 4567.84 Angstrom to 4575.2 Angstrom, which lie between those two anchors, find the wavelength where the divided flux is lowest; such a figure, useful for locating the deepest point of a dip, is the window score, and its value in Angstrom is 4573.63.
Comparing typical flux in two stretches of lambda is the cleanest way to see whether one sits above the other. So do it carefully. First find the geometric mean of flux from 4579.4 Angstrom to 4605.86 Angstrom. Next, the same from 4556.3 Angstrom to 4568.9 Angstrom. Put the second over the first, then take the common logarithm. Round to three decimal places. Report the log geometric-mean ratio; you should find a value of 0.023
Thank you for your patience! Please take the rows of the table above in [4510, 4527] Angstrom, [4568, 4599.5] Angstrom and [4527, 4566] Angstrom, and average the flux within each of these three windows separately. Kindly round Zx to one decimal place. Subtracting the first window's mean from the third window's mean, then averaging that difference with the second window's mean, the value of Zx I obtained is 8.5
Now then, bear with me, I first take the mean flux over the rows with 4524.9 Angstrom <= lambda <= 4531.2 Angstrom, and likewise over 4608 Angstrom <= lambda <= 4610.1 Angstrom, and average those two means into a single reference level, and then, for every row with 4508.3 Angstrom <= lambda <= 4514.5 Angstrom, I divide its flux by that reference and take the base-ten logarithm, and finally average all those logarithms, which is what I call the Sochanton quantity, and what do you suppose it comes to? 0.048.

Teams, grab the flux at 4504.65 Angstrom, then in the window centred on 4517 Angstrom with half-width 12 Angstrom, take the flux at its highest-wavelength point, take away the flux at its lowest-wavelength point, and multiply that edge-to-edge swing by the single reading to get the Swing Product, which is -27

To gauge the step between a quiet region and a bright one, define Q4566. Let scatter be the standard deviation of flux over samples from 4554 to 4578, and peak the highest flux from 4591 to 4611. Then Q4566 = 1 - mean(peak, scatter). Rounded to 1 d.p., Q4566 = -11.7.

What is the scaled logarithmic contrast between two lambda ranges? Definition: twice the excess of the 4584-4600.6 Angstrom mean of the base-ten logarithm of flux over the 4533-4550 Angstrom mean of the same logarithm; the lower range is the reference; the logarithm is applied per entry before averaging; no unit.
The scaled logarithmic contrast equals 0.04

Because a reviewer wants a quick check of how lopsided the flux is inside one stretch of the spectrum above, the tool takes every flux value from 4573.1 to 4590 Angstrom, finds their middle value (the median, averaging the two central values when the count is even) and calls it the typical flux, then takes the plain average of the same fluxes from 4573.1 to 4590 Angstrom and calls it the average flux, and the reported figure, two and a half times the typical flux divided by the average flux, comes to 2.52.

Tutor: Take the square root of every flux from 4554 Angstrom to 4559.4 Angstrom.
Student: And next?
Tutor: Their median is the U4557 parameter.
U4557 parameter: 3.95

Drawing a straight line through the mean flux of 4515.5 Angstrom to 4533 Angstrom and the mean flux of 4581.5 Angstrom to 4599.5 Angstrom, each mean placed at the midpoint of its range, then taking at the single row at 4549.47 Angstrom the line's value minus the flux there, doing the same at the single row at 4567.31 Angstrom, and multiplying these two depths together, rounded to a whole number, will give 1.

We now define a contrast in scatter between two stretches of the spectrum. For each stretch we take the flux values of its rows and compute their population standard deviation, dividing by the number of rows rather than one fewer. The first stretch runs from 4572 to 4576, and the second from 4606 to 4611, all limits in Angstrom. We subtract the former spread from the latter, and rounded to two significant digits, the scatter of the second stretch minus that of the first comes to -1.5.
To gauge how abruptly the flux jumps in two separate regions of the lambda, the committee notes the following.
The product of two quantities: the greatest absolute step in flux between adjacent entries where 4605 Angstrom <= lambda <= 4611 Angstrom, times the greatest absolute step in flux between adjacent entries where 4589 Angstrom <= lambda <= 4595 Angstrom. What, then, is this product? 52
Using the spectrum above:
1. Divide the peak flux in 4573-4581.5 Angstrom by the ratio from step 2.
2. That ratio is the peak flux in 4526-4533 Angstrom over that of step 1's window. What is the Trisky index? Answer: 32.8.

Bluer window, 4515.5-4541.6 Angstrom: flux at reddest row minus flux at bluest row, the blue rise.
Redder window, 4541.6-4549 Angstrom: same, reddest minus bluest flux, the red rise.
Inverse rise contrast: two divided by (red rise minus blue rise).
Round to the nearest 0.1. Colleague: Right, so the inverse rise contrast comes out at -3.3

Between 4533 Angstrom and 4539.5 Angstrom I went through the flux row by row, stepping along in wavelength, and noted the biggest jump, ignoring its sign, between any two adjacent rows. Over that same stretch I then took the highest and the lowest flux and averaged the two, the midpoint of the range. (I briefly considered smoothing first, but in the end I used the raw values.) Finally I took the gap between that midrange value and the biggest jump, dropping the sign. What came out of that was 11.3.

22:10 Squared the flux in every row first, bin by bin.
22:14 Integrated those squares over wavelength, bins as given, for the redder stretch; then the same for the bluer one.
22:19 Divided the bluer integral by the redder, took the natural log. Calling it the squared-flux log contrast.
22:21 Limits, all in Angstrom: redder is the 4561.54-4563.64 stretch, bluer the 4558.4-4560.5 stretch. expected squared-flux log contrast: -0.33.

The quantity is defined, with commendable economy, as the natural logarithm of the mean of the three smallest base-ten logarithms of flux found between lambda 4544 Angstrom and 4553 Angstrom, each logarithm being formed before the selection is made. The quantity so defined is 0.108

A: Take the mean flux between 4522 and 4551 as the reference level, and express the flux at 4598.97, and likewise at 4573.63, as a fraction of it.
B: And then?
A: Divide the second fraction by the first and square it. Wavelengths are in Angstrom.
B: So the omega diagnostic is 0.91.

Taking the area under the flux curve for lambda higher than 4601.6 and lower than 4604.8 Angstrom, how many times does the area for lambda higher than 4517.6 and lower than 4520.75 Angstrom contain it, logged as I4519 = 1.13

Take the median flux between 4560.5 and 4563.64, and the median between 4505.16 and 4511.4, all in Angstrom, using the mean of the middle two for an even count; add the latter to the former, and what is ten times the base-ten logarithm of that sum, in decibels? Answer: 15.72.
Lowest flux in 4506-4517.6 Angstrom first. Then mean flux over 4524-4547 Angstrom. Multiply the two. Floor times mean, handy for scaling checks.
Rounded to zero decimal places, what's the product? 218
